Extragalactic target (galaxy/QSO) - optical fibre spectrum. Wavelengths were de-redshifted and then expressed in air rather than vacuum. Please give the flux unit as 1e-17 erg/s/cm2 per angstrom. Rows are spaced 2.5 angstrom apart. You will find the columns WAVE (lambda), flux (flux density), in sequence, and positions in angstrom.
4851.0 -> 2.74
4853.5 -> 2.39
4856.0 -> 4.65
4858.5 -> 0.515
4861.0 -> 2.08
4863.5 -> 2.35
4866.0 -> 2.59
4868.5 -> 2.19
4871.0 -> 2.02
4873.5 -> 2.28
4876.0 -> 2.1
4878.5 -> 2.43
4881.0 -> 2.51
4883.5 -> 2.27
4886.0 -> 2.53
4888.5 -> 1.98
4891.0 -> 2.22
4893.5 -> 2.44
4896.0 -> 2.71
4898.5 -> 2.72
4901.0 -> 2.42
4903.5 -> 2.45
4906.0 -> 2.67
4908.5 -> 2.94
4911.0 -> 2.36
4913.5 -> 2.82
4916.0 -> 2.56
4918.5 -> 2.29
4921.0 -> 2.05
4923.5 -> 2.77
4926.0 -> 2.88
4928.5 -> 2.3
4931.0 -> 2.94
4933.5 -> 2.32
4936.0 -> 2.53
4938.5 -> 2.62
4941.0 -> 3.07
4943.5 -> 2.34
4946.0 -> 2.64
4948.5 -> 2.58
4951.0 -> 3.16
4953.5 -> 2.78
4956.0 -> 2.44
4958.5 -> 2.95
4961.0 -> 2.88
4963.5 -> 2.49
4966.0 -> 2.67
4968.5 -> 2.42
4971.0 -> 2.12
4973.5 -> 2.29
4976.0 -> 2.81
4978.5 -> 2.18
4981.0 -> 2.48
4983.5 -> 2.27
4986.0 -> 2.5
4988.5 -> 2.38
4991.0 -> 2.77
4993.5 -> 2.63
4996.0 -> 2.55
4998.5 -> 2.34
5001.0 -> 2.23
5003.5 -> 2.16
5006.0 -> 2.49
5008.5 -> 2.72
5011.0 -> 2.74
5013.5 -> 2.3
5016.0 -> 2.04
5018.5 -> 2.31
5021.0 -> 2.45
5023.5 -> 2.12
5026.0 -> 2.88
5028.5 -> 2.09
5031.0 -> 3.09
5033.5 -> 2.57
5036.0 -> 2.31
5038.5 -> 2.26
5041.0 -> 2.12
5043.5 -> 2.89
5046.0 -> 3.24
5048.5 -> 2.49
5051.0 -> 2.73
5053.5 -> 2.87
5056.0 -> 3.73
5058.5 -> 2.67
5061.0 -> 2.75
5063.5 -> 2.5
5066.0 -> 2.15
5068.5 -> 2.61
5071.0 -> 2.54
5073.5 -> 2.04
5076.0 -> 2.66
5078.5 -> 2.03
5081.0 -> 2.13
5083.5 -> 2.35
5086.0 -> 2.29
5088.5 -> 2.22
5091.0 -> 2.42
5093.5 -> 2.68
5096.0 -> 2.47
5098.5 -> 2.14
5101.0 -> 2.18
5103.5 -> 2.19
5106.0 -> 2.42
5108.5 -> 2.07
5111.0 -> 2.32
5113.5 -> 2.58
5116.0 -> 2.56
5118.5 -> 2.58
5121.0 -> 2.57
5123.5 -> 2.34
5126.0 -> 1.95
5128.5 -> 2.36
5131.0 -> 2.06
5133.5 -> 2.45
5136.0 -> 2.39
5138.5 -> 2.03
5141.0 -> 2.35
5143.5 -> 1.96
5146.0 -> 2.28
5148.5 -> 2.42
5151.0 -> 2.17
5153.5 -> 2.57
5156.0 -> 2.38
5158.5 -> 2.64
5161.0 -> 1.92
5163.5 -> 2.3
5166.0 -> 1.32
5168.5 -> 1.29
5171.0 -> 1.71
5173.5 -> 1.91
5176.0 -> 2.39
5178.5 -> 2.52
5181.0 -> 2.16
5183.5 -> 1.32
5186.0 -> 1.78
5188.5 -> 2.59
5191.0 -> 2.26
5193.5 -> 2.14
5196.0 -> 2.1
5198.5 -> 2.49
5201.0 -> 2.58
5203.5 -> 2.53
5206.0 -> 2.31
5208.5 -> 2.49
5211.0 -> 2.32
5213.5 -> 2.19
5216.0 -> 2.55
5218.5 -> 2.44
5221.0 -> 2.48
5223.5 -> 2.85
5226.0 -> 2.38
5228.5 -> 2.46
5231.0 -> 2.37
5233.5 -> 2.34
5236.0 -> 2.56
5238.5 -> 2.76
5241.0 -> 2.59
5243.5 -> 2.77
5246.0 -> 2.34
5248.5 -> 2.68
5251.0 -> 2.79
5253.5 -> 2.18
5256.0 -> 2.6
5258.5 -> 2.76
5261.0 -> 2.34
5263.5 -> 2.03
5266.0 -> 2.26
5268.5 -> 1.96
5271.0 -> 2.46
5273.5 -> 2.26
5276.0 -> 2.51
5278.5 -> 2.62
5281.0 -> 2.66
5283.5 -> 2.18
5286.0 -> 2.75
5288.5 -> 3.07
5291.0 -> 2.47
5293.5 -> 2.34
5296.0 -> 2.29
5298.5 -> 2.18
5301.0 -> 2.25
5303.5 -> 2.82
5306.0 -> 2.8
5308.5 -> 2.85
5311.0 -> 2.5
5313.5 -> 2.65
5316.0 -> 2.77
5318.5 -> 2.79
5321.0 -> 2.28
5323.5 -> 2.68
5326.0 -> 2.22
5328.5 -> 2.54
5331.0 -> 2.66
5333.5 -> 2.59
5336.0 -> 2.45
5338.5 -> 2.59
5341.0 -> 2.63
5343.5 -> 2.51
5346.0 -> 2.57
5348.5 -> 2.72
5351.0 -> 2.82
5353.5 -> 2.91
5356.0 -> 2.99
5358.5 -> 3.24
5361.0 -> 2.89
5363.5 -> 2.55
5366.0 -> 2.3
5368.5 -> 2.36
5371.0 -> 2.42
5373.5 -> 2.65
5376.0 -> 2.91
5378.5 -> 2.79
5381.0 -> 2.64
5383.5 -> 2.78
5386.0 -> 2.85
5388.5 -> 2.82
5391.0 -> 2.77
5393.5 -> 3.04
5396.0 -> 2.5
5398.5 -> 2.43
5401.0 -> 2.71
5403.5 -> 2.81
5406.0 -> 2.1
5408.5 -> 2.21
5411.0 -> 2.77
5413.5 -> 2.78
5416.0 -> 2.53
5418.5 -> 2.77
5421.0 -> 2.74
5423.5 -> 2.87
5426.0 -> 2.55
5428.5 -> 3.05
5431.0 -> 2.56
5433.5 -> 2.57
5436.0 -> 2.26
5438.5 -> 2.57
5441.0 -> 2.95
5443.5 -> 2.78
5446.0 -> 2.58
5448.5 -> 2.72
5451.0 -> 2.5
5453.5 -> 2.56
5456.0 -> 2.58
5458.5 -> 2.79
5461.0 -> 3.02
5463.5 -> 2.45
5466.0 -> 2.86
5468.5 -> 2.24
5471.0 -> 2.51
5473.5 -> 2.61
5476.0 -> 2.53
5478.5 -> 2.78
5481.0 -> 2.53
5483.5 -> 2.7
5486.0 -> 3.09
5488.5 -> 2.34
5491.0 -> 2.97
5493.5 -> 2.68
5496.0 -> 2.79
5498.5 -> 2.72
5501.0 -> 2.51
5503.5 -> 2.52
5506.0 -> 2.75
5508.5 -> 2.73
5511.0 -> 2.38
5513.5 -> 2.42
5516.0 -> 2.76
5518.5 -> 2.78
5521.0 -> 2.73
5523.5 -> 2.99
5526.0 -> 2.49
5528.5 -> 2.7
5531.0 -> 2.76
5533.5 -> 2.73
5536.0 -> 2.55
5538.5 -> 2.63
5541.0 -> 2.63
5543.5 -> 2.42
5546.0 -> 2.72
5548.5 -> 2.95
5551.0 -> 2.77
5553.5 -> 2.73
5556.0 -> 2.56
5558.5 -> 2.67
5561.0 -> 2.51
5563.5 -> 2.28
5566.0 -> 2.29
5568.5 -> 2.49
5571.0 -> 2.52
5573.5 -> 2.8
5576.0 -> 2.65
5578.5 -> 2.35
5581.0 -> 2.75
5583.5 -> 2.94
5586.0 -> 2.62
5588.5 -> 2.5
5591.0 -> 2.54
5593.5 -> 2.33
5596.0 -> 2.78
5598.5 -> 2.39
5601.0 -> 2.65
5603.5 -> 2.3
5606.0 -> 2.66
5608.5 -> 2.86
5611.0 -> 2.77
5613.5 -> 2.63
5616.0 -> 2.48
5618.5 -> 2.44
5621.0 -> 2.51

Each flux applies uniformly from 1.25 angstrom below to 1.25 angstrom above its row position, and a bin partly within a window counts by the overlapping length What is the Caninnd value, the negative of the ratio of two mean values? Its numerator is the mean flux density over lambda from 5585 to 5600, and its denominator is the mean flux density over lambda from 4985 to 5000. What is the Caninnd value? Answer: -1.00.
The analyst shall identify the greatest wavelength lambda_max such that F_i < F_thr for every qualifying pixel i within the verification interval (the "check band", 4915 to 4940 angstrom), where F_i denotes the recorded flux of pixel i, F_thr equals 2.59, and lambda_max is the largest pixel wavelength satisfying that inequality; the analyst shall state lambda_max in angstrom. 4936.0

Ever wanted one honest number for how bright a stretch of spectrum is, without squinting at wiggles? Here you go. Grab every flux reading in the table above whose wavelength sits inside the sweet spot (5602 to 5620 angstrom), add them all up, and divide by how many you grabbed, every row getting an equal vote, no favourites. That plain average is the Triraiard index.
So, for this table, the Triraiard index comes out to 2.6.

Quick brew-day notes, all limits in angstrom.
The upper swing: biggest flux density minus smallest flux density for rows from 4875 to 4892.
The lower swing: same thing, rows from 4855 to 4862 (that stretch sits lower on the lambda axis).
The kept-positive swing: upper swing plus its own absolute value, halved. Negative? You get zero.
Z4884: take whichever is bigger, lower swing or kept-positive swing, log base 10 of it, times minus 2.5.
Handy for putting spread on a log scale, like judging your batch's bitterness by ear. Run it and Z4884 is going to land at -1.5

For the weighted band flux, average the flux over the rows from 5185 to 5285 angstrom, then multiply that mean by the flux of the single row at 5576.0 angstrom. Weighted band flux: 6.4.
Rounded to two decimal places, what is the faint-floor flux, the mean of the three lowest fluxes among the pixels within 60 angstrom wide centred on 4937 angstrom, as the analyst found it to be 2.21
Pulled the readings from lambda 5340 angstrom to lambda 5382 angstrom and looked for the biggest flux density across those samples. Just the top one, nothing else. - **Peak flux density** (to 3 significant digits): 3.24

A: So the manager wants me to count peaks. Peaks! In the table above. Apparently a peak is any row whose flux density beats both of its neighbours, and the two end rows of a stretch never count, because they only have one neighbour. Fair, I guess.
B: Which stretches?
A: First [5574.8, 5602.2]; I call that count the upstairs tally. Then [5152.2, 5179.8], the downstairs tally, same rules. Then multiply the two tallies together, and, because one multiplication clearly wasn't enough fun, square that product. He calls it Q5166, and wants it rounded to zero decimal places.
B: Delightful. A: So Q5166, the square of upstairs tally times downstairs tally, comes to 36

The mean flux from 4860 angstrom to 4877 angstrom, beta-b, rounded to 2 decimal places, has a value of 2.23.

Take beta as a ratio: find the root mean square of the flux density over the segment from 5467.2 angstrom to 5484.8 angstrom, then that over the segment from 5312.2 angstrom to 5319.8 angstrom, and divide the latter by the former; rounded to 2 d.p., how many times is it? 1.07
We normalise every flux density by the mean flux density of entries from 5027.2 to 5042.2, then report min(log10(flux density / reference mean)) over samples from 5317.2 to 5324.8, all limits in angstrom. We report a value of -0.02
